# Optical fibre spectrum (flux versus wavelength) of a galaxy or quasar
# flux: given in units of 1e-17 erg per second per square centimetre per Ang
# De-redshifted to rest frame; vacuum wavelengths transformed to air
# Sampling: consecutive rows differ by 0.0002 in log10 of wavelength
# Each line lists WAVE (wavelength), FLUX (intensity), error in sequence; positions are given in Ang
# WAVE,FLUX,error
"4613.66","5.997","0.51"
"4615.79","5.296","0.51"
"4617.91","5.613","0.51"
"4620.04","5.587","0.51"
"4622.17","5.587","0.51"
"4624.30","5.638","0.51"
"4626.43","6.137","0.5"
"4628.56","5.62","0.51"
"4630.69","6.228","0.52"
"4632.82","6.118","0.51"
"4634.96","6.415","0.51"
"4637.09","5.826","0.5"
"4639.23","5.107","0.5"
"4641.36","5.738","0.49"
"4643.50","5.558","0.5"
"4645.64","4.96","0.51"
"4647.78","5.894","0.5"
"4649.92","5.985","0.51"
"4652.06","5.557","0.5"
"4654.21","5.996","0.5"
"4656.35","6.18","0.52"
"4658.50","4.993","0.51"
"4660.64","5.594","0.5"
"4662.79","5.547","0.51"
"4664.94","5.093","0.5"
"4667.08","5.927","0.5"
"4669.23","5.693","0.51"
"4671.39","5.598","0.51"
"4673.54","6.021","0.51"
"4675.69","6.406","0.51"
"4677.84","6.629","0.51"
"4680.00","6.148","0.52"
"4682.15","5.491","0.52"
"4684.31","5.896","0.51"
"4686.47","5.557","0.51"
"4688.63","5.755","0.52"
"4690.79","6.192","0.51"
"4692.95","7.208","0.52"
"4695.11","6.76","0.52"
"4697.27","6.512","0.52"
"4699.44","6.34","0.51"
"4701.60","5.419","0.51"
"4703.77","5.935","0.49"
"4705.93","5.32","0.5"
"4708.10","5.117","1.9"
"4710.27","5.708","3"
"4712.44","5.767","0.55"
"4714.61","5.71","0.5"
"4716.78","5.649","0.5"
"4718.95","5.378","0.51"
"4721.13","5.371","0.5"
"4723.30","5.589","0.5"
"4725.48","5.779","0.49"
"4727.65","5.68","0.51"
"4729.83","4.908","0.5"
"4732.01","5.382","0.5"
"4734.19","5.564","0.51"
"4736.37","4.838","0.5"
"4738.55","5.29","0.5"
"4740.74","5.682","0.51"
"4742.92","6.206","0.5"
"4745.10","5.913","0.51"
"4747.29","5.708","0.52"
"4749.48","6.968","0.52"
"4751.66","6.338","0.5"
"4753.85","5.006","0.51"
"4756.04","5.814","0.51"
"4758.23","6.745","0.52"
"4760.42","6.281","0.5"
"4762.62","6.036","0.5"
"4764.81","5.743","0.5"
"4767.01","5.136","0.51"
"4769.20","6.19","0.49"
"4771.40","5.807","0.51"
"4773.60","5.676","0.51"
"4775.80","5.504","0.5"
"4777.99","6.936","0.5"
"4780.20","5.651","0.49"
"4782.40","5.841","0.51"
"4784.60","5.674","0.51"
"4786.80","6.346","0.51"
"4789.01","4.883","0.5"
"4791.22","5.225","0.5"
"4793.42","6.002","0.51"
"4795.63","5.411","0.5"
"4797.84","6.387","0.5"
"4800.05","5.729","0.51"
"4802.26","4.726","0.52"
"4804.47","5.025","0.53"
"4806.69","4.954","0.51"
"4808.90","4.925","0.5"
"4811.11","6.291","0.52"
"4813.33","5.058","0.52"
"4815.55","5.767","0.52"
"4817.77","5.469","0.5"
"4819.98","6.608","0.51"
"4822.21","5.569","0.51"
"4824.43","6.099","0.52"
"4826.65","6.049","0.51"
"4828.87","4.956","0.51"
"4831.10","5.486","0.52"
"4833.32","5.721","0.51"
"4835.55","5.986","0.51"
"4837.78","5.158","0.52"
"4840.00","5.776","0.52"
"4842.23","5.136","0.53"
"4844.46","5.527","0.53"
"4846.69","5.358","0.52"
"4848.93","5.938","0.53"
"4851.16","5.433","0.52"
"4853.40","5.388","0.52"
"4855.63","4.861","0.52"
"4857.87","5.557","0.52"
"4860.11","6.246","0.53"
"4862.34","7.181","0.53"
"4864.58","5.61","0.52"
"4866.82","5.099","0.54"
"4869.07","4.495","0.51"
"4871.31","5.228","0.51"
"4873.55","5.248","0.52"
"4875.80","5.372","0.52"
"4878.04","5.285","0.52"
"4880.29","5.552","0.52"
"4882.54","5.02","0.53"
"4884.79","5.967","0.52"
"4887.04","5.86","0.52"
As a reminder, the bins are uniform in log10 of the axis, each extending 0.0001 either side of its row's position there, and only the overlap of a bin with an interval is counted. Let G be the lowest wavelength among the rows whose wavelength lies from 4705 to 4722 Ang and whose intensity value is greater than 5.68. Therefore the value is 4710.27 Ang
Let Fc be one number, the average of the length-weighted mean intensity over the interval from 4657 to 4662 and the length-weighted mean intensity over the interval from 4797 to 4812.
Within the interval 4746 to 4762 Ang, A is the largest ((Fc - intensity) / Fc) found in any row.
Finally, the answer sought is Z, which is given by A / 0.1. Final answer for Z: 0.7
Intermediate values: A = 0.072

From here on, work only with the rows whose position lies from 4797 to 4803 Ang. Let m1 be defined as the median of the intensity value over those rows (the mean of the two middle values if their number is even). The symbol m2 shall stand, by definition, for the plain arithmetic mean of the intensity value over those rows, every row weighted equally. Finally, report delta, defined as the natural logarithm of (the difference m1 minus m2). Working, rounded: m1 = 5.73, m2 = 5.61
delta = -2.2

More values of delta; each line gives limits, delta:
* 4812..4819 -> -3.3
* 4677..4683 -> -2.8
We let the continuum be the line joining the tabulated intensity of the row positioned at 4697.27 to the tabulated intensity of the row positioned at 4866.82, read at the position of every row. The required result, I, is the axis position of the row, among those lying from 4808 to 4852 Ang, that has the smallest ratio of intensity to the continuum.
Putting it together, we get 4808.90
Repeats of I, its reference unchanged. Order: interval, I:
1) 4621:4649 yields 4645.64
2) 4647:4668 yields 4658.50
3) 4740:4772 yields 4753.85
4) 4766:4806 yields 4802.26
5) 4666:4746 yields 4736.37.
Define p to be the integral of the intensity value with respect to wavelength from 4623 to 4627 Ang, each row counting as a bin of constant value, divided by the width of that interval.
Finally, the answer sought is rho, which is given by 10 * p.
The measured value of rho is 58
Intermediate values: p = 5.8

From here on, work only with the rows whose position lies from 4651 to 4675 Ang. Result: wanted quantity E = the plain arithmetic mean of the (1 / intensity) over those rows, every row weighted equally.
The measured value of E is 0.178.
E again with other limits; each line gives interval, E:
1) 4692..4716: 0.169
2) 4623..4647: 0.175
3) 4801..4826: 0.184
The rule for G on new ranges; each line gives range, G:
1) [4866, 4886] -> 4884.79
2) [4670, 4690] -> 4673.54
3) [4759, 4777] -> 4760.42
